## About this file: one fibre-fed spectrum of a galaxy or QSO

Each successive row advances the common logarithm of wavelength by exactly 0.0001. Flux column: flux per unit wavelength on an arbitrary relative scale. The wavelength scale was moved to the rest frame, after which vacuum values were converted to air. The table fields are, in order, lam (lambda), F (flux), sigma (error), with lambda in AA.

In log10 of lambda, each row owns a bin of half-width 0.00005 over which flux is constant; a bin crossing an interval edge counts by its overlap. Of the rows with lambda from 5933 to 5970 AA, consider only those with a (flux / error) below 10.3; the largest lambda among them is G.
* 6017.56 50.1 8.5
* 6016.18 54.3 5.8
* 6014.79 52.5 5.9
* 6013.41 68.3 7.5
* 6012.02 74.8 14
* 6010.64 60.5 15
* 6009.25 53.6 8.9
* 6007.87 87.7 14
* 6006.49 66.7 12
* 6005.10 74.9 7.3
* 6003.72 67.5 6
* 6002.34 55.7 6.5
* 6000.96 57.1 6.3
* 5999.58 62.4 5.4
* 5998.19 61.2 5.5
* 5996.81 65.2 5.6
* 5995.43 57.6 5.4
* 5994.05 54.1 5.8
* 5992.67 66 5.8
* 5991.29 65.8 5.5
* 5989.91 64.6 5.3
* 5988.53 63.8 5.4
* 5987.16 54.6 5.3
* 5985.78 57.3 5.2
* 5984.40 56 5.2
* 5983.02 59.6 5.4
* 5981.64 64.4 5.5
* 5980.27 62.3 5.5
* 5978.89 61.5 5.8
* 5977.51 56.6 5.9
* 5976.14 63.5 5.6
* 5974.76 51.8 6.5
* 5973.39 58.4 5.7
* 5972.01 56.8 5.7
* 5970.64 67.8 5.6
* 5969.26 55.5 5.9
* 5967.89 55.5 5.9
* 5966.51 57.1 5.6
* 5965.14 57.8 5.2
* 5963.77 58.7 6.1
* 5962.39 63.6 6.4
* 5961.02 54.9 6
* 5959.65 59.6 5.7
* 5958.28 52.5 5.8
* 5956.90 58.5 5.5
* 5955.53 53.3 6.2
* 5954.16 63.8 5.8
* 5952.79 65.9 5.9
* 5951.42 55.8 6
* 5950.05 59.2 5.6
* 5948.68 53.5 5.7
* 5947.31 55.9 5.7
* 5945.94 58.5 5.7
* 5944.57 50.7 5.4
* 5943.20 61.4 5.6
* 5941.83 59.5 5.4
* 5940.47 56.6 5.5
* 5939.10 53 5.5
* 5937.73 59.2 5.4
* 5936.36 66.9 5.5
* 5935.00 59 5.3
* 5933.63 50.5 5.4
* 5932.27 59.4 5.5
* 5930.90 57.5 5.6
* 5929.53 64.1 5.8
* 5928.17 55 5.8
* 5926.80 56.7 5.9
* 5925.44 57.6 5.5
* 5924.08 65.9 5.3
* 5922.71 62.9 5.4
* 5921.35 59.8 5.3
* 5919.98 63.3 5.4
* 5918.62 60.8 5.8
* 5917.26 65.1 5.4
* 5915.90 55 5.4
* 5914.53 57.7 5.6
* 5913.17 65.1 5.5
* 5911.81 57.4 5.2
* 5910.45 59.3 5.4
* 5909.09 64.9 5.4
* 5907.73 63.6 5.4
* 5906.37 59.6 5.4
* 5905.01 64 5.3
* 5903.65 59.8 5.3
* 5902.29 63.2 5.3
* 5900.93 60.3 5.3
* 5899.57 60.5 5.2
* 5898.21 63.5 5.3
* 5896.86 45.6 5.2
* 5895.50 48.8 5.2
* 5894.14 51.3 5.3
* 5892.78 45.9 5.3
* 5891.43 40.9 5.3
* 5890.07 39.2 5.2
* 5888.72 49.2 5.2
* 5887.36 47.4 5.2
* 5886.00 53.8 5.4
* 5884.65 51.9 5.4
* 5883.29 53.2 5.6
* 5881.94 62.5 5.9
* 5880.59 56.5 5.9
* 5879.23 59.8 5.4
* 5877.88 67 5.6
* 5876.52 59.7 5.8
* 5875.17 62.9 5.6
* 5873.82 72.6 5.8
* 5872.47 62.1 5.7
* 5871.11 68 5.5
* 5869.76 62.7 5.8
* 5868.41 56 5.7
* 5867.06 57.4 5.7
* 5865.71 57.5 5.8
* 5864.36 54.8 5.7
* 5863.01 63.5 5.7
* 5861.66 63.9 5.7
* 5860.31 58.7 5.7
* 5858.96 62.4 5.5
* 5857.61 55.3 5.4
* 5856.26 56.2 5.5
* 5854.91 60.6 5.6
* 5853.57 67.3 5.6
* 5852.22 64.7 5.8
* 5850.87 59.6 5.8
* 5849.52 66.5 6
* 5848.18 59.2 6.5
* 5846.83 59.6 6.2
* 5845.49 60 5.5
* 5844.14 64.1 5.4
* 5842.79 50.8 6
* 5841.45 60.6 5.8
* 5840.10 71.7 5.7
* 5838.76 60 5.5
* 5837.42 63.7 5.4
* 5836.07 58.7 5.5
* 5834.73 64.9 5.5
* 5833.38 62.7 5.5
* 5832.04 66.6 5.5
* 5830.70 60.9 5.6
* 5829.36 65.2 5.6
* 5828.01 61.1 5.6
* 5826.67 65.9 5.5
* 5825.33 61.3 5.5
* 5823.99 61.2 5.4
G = 5969.26 AA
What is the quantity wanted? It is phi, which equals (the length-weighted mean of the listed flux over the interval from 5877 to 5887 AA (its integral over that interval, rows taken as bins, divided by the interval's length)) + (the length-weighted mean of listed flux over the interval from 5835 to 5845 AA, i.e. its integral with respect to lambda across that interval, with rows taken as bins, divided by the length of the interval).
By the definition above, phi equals 119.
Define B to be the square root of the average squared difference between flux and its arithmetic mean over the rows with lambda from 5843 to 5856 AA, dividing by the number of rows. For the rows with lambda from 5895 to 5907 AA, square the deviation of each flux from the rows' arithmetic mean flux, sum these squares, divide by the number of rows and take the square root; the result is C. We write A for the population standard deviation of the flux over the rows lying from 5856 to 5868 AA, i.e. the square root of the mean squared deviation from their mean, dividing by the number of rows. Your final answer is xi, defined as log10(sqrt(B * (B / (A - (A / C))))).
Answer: 0.26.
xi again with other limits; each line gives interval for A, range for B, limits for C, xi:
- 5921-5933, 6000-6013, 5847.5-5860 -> 0.81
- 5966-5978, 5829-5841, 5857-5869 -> 0.32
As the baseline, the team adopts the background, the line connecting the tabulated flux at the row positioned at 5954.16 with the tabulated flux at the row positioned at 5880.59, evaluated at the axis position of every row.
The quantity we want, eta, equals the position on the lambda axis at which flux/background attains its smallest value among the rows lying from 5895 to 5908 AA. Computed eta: 5896.86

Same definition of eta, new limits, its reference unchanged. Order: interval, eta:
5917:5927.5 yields 5926.80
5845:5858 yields 5857.61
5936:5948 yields 5944.57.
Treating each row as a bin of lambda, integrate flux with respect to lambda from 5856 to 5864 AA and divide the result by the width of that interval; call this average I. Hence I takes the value 60.0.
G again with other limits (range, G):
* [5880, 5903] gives 5896.86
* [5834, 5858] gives 5857.61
